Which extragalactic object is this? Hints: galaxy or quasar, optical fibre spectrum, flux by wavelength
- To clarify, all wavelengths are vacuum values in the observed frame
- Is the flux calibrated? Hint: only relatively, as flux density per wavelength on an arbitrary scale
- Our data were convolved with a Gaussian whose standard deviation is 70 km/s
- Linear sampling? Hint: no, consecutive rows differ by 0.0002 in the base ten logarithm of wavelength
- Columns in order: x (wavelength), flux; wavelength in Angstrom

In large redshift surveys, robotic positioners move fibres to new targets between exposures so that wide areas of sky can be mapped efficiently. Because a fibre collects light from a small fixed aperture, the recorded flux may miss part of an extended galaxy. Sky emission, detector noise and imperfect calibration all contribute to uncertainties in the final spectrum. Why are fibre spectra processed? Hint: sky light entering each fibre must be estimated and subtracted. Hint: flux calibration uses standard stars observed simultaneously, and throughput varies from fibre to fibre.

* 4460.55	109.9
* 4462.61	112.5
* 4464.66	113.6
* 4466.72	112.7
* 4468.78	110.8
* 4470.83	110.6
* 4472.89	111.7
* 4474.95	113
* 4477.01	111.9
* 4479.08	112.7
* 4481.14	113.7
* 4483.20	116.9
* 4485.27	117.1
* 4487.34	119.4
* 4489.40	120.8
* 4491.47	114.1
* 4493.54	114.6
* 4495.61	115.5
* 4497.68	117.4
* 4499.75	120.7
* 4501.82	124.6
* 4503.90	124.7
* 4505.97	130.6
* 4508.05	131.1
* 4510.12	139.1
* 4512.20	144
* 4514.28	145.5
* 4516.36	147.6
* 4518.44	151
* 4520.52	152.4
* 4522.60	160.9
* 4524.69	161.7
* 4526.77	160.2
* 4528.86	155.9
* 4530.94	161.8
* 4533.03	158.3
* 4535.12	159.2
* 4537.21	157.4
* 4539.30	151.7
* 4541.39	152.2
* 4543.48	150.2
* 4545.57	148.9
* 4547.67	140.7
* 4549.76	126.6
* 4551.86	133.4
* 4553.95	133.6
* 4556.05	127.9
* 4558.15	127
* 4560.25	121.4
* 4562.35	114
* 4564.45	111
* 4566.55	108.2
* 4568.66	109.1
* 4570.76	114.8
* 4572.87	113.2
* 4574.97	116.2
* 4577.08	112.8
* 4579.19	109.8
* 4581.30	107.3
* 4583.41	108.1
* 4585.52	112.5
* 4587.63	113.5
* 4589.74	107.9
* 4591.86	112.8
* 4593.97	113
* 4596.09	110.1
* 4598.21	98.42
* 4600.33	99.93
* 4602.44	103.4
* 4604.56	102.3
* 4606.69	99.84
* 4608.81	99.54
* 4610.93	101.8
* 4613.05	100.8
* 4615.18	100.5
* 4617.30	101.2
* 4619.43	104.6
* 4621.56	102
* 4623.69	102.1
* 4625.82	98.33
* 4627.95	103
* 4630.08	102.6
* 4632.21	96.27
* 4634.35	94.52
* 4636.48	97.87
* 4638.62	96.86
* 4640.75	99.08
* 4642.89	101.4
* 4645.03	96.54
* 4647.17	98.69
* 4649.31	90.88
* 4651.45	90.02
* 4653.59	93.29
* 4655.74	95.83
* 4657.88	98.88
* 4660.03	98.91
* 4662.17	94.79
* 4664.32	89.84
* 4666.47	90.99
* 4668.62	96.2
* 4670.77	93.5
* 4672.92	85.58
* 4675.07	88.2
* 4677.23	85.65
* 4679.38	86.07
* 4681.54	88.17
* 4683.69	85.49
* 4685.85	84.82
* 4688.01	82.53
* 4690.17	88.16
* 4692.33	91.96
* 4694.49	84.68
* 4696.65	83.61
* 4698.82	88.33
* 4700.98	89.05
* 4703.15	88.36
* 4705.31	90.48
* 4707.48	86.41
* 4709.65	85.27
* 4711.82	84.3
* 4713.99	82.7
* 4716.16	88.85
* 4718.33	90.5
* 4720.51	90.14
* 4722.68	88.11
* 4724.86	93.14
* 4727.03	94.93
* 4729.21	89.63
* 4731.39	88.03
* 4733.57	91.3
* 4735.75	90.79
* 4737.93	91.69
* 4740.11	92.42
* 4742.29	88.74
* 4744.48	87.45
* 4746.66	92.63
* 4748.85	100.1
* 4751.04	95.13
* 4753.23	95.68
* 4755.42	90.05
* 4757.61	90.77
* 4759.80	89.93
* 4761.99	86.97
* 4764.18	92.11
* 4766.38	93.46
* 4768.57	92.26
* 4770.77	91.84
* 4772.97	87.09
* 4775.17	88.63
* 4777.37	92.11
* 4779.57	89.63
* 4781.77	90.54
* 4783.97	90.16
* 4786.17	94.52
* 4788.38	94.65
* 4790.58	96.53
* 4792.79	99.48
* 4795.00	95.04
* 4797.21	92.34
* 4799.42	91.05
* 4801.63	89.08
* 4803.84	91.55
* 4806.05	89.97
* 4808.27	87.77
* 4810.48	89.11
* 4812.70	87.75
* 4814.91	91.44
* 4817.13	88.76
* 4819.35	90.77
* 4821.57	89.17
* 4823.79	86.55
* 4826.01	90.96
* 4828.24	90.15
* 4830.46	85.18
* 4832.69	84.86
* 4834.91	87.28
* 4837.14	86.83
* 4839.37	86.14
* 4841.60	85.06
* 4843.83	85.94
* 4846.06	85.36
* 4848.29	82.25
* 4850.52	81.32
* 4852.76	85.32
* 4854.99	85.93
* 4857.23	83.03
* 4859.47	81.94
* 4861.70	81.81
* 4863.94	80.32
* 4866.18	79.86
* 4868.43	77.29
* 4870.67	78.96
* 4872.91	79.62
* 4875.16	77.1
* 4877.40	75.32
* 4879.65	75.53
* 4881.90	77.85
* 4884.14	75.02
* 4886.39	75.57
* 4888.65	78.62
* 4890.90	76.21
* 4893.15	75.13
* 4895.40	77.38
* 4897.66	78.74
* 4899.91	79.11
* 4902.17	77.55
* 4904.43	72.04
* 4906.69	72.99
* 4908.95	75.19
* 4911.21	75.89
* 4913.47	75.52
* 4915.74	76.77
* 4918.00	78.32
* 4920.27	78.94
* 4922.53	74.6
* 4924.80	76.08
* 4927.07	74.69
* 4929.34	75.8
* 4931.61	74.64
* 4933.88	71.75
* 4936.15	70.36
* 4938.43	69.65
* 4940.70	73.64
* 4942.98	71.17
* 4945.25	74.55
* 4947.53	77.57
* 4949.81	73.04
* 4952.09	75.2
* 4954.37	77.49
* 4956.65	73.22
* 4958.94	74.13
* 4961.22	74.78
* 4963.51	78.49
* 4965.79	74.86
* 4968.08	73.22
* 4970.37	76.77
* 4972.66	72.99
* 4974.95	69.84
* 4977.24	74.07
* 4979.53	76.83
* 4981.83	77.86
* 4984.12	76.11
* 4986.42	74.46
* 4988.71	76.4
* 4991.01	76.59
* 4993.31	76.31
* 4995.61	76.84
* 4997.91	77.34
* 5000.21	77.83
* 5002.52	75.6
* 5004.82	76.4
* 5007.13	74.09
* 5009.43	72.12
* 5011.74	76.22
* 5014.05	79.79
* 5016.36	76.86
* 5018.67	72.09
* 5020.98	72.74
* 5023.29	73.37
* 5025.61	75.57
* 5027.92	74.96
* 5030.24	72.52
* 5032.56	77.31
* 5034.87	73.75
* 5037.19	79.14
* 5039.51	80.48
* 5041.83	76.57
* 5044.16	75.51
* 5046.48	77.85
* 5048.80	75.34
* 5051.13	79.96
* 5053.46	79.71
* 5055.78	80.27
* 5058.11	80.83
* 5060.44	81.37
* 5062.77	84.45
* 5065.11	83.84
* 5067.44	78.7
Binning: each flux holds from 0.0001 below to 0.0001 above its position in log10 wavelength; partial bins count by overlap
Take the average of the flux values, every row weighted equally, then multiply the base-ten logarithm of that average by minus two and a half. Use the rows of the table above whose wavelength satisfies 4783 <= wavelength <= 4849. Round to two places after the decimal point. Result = -4.88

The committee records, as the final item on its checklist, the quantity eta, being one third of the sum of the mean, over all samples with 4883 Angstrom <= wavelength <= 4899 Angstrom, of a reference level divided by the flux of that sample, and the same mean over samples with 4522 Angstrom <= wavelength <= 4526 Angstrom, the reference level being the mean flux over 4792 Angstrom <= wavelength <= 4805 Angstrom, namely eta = 0.60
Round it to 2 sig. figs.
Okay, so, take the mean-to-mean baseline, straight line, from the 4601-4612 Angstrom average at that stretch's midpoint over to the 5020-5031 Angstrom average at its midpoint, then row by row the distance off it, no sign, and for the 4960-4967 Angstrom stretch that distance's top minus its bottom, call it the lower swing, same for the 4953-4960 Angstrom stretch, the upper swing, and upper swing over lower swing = 1.5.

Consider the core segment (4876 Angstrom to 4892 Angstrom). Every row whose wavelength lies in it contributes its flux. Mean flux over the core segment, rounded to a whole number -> 76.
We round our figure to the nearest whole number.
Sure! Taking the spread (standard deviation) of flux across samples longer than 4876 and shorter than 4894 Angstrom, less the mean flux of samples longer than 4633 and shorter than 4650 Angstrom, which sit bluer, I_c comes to -96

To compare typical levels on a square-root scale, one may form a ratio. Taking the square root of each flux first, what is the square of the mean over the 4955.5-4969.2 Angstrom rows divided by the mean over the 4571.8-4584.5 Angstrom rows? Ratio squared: 0.67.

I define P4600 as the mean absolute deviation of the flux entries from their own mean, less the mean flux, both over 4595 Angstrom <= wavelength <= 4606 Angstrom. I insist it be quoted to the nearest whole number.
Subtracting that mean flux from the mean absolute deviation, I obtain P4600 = -100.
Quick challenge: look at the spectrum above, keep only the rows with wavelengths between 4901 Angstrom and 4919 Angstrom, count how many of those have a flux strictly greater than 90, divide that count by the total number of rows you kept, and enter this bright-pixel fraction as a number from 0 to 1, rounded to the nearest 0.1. 0.0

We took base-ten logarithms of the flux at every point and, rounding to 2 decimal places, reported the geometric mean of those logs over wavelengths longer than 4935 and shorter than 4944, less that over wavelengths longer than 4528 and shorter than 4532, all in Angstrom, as -0.35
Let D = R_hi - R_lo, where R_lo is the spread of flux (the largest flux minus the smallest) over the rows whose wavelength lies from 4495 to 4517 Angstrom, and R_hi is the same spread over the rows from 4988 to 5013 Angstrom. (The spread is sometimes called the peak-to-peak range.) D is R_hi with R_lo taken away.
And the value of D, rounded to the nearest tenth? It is -26.4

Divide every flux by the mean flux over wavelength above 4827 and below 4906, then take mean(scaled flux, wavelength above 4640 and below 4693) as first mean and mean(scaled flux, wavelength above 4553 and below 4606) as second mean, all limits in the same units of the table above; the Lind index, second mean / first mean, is 1.22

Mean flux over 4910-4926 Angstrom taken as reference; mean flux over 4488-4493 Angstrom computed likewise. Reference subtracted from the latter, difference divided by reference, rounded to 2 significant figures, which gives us 0.53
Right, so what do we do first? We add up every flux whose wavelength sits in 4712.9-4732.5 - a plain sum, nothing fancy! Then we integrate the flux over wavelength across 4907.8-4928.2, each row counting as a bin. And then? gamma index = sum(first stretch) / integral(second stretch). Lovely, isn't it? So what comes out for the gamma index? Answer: 0.52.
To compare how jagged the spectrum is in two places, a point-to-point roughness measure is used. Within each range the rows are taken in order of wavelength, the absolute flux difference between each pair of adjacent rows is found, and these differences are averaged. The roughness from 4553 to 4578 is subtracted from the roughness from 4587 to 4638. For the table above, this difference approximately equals -0.8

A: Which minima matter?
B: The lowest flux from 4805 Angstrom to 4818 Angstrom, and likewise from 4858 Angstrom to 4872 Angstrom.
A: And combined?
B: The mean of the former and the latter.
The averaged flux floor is 83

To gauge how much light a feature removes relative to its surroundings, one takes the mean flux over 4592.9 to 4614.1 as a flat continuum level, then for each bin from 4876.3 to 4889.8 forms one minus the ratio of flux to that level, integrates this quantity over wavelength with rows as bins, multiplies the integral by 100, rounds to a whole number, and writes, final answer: 349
